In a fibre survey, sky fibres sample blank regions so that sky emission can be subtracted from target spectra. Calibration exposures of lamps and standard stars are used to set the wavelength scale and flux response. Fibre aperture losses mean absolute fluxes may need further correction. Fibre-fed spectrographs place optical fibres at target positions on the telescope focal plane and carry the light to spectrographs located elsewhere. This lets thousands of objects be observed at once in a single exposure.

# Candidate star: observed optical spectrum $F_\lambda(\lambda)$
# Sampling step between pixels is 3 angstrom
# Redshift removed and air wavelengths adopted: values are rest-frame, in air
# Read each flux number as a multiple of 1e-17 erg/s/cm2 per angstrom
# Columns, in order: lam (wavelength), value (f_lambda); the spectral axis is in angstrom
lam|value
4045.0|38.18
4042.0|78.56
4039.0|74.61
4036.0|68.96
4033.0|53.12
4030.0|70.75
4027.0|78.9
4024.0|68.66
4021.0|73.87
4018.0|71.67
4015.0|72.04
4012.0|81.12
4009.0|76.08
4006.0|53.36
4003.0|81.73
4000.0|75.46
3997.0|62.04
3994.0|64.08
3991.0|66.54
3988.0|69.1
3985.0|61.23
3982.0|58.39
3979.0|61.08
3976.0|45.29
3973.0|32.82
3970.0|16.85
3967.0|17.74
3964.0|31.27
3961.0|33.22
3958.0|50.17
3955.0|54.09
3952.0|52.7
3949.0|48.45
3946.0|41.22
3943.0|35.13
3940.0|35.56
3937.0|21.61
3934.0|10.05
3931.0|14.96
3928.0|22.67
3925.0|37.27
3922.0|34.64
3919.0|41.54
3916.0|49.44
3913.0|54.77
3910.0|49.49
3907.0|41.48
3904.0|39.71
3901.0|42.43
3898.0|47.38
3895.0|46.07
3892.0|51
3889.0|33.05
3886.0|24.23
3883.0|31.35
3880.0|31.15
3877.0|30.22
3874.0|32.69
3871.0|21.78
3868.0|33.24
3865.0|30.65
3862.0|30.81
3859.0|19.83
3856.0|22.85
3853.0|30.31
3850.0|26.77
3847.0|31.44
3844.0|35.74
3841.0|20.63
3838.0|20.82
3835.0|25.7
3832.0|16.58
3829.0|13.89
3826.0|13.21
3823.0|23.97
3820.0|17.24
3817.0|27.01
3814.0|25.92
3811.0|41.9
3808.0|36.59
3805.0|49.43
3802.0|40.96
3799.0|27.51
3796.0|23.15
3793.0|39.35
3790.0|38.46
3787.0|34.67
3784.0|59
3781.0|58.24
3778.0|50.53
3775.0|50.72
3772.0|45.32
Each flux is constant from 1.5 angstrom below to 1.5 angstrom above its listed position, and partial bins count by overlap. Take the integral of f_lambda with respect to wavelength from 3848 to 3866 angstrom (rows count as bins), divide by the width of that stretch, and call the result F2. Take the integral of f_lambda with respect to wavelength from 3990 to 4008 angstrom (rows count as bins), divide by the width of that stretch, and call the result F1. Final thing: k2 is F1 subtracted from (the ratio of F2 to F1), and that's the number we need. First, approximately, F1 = 67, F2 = 27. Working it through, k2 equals -67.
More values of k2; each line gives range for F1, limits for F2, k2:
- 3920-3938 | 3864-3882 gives -23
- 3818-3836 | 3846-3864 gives -17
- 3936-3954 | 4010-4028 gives -38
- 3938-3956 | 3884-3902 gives -43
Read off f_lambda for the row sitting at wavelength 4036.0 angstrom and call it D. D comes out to 68.96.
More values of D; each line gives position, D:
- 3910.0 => 49.49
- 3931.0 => 14.96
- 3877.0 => 30.22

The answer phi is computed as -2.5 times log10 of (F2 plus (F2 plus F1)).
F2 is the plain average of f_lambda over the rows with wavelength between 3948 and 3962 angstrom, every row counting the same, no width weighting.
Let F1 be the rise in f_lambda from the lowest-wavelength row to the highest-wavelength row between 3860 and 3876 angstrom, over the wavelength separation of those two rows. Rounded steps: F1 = 0.2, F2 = 48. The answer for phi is -5.0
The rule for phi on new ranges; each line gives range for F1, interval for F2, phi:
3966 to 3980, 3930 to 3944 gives -4.3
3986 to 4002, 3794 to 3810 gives -4.6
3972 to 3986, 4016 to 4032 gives -5.4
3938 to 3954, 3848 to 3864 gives -4.3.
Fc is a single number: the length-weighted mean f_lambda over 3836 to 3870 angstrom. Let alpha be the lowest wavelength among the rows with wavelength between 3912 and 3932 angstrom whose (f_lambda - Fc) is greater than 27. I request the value 3913.0 angstrom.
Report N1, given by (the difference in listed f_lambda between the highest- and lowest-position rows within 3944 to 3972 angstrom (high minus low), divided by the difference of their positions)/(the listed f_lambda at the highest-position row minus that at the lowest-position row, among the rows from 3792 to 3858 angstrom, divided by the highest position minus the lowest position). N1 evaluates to 3.9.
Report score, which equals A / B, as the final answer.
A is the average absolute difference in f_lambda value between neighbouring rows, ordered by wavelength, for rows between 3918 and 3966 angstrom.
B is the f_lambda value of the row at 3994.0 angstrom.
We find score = 0.11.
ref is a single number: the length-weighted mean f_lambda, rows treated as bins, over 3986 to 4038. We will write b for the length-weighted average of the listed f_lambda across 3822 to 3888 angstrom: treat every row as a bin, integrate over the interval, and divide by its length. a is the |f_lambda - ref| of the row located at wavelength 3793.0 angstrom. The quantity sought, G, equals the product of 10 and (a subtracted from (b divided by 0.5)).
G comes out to 213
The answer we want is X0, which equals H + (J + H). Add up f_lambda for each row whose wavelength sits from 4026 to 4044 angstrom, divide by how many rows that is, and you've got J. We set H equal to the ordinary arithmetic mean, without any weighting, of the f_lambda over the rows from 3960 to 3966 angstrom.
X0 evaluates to 135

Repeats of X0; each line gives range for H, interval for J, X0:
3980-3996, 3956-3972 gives 158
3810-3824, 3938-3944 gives 90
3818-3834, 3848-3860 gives 59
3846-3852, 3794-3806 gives 93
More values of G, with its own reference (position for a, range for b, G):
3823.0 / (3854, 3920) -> 272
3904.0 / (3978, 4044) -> 1079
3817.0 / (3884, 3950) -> 317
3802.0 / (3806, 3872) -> 231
